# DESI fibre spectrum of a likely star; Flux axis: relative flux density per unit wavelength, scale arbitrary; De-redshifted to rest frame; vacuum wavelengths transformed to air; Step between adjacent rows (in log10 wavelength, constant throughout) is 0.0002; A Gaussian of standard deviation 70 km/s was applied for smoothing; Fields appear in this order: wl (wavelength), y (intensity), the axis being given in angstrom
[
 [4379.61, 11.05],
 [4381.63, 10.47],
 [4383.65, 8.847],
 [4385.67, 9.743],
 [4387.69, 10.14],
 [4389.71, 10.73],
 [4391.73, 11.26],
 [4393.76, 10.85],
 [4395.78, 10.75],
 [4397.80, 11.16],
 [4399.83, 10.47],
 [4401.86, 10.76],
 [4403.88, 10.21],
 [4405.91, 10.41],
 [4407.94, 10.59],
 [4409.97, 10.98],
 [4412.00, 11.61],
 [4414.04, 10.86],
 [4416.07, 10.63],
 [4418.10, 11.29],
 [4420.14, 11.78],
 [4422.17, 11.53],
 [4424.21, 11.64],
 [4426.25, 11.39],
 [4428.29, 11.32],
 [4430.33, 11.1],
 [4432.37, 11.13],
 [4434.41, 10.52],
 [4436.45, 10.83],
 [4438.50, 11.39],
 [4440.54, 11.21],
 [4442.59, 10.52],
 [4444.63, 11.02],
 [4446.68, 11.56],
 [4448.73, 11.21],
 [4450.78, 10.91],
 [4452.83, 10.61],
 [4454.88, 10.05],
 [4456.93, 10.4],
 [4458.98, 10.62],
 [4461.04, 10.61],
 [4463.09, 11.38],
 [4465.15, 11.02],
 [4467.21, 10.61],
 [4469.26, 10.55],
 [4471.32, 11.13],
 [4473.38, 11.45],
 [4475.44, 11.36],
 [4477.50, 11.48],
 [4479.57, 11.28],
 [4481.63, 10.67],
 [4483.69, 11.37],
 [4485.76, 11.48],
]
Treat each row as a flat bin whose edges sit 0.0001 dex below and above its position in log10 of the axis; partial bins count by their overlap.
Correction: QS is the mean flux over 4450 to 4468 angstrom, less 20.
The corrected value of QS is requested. -9.3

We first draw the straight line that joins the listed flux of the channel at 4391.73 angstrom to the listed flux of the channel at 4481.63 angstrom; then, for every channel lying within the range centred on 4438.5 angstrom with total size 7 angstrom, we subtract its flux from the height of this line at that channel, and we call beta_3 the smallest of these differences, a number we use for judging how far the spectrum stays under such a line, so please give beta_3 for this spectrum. -0.44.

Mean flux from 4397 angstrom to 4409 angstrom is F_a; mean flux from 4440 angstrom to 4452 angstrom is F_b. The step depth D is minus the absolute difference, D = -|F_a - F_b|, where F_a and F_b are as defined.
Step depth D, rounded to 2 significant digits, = -0.47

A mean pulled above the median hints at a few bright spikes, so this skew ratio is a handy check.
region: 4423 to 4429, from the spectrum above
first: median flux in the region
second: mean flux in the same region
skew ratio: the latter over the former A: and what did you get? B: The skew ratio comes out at 1.005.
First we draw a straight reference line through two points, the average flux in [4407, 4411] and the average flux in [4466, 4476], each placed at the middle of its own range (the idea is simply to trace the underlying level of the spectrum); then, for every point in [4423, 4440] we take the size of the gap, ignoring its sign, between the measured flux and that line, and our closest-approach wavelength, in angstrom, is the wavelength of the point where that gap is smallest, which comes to 4436.45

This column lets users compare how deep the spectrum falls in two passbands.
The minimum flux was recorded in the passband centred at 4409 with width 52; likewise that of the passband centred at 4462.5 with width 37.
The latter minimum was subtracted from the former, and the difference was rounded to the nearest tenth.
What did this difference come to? -1.2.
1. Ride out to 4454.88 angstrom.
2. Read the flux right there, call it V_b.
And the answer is 10.05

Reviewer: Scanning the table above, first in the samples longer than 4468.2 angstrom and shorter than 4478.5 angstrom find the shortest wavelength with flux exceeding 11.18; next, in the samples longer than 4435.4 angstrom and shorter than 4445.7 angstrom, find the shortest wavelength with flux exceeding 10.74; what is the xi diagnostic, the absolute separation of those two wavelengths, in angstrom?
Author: 36.9 angstrom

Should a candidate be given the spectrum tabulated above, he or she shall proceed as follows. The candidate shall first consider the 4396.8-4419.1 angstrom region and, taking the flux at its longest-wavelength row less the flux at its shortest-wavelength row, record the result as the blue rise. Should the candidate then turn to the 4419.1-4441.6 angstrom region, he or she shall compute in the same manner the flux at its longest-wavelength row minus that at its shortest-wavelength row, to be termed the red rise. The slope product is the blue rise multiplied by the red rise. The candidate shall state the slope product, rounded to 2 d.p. -0.07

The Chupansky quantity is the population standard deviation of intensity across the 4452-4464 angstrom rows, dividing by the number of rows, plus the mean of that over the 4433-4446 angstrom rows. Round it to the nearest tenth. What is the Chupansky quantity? 11.3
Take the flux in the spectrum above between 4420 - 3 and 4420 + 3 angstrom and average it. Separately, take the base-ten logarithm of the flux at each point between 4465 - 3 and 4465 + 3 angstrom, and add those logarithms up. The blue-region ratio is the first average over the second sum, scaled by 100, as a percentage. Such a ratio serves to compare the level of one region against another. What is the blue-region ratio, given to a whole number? 369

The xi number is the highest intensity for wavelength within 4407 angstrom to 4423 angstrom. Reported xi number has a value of 11.78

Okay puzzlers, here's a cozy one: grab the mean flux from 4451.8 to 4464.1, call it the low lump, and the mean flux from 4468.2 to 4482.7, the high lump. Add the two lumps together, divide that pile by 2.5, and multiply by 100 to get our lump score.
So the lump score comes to 870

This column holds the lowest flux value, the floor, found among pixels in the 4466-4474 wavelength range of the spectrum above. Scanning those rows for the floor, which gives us 10.55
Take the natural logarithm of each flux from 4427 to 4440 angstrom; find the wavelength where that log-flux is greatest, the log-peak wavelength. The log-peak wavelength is 4438.50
